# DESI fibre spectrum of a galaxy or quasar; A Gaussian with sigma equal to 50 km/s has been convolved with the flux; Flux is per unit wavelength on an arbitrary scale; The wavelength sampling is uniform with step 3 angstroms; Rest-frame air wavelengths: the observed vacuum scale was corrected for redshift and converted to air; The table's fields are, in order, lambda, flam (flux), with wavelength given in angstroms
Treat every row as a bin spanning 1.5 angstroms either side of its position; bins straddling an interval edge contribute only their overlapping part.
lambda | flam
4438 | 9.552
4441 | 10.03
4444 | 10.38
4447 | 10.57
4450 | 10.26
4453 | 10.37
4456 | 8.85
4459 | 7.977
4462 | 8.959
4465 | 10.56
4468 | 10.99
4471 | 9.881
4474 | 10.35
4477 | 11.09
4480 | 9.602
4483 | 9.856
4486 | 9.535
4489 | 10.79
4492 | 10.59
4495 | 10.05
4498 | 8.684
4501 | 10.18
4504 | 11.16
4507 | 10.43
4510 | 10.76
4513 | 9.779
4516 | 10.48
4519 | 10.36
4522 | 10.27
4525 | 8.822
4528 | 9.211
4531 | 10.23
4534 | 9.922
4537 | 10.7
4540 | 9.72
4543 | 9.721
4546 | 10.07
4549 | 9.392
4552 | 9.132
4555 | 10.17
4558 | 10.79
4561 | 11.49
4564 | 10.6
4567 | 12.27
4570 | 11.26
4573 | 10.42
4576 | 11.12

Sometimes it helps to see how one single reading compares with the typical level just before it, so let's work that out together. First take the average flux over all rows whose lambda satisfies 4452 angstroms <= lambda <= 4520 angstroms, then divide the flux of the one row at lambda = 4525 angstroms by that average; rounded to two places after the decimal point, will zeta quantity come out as 0.88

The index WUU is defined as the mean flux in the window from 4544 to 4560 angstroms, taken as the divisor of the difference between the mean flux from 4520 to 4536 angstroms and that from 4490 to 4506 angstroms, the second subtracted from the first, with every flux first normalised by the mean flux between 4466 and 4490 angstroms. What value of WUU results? -0.04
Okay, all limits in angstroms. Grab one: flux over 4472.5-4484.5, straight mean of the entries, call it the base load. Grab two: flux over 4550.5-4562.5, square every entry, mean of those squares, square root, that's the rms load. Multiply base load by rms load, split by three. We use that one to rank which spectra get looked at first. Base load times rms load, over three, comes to 35.6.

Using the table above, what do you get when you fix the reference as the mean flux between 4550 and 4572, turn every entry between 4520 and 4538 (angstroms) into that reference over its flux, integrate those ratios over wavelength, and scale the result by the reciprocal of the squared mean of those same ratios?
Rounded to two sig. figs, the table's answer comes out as 16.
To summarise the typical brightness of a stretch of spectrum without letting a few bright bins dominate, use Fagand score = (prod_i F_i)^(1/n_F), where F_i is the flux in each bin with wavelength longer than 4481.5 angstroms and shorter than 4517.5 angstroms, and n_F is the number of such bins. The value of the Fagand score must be 10.2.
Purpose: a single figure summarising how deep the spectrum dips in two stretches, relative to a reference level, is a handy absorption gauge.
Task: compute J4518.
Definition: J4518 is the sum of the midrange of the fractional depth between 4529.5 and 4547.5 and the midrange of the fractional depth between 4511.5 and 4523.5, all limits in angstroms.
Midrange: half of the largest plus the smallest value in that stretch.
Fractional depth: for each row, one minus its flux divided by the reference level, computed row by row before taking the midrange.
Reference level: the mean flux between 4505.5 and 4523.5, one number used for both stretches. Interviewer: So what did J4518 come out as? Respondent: 0.034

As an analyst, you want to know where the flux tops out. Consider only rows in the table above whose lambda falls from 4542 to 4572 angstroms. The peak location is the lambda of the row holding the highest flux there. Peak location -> 4567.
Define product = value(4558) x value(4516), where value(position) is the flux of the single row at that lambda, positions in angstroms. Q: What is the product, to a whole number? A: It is 113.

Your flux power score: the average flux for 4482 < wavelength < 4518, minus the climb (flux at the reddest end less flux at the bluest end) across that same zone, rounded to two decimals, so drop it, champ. 9.57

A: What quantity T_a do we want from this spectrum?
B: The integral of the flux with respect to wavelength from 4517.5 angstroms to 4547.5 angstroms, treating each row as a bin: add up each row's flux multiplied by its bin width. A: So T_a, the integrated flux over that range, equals 297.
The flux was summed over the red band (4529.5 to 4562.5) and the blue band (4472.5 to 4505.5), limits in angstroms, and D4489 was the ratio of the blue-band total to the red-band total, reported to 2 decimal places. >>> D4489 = 1.00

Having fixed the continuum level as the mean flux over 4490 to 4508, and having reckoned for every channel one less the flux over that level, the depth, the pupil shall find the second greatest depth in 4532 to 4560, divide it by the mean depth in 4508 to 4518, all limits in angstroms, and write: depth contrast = -5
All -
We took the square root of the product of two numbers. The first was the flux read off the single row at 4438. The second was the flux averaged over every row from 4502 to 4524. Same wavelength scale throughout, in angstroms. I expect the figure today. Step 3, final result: 10.0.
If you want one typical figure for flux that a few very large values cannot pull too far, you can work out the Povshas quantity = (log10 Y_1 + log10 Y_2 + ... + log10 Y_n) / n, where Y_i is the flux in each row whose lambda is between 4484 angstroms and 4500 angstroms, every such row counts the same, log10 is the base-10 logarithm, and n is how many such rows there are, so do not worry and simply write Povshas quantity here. 1.00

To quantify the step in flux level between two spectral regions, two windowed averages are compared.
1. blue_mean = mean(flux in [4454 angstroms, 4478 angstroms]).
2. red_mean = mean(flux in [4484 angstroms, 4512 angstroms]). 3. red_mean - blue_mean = 0.41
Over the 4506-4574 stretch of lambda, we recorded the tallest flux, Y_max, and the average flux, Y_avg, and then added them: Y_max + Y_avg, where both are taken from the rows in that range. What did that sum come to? 22.5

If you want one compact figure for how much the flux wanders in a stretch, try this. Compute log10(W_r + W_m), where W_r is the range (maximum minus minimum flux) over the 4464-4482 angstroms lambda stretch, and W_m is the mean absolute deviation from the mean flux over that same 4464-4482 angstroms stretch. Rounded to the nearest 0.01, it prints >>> 0.29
